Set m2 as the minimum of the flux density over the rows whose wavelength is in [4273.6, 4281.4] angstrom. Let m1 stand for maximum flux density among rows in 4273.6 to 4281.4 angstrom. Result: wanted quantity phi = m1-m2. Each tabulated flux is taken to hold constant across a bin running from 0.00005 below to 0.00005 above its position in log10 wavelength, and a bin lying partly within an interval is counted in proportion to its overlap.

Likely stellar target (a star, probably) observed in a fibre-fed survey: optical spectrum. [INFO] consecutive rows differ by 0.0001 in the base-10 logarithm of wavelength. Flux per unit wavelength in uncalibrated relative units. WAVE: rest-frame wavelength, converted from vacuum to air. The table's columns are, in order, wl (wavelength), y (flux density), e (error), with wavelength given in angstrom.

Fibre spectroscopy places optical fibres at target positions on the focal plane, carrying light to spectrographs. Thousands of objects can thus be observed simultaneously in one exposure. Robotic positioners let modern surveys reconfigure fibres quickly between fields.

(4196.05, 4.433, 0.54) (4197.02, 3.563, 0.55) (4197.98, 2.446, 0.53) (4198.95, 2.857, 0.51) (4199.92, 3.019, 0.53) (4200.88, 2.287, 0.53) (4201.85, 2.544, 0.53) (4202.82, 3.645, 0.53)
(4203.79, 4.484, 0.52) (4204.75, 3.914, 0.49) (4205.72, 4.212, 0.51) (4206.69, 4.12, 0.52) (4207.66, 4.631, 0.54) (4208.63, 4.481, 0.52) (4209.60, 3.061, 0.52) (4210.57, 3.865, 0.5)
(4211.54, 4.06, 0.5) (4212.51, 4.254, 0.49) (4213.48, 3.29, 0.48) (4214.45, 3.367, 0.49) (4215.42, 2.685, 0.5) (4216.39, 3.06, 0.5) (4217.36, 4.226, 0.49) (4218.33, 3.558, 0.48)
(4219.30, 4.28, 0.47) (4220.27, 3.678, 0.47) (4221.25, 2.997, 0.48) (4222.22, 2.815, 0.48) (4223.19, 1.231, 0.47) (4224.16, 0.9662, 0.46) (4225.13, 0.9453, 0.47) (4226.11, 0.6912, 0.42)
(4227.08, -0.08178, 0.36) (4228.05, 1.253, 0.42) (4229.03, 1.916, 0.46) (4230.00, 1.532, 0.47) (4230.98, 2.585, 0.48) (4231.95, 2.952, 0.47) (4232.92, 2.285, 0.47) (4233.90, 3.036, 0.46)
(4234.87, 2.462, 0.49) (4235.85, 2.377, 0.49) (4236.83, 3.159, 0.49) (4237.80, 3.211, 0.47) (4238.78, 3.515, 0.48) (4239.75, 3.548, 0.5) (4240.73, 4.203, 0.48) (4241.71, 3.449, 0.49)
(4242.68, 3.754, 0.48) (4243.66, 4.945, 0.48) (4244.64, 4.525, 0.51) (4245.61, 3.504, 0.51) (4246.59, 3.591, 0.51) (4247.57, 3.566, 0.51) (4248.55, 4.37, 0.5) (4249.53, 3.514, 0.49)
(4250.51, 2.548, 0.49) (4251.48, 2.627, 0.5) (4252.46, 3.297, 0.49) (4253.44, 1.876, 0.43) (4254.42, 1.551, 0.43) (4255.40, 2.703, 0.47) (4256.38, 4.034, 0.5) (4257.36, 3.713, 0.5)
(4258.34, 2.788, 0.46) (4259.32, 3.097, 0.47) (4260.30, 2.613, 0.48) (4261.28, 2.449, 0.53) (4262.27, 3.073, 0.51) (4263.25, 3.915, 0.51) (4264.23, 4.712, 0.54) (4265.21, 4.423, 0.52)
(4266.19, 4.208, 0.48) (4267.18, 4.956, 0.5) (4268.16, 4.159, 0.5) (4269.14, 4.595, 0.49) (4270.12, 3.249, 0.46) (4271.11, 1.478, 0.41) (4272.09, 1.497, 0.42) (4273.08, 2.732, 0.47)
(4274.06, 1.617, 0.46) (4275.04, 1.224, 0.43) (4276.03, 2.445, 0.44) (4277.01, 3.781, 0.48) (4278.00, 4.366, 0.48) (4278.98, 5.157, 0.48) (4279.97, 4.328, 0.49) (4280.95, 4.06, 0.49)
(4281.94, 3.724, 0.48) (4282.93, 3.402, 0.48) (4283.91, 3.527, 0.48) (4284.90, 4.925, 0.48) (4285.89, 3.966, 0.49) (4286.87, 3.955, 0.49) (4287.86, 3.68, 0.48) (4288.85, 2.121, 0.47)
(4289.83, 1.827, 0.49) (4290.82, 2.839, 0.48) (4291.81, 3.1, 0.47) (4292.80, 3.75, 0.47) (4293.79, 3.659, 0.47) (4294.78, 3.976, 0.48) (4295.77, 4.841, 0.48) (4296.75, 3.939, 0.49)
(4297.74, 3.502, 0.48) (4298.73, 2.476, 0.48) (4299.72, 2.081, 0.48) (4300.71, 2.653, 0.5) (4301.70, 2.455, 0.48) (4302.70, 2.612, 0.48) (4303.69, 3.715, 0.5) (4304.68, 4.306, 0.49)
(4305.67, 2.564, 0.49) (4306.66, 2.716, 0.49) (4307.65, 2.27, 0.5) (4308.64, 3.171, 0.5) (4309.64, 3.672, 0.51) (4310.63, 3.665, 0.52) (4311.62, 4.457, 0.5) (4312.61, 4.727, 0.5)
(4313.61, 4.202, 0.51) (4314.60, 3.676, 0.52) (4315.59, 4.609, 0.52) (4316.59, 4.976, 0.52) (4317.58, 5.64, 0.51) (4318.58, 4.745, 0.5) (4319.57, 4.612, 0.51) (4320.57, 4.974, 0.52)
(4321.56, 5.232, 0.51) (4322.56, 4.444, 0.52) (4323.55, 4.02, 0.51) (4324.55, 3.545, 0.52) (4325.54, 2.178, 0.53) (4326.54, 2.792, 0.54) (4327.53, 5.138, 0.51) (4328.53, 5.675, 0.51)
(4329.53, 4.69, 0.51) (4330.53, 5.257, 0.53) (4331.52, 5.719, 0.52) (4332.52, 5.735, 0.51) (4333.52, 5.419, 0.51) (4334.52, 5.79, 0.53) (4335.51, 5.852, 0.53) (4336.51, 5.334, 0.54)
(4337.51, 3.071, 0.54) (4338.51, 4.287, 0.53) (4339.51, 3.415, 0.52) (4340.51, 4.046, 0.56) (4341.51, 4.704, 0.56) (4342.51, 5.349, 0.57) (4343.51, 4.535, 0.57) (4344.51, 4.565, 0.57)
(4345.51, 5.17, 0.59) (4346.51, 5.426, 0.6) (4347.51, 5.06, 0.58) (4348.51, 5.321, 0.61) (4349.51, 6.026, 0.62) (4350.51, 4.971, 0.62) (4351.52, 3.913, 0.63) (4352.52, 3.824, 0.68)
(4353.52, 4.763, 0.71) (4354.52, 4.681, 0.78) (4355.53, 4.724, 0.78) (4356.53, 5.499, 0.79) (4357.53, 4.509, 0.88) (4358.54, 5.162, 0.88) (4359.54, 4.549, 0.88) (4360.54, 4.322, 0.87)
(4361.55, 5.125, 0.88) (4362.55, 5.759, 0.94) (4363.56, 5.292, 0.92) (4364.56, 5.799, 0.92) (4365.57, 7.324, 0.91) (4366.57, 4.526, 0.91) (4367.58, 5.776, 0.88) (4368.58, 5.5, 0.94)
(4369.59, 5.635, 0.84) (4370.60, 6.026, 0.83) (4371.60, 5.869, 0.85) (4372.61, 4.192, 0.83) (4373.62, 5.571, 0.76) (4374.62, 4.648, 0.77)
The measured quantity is 3.9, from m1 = 5.157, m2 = 1.224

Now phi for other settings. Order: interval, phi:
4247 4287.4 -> 3.9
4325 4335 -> 3.6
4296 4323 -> 3.6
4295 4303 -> 2.8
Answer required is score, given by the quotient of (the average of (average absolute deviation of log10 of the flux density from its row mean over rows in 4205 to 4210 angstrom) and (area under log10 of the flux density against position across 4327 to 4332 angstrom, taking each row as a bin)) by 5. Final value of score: 0.37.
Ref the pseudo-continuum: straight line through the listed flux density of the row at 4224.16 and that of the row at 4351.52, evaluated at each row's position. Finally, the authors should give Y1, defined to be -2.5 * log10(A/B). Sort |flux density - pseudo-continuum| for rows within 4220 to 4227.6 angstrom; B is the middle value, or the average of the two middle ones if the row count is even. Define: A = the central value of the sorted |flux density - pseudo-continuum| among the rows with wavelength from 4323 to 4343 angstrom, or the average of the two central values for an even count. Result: -0.8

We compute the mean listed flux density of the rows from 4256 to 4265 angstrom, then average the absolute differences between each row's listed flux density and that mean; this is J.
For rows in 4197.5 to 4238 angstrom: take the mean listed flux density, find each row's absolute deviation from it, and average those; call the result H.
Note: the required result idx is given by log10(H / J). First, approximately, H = 0.89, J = 0.64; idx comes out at 0.1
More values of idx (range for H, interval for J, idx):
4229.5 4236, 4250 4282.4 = -0.4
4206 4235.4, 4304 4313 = 0.1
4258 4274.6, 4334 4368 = 0.2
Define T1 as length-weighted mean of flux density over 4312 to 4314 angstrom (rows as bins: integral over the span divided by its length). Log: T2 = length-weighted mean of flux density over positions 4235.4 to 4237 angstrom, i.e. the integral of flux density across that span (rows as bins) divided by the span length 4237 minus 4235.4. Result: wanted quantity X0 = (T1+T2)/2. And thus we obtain 3.6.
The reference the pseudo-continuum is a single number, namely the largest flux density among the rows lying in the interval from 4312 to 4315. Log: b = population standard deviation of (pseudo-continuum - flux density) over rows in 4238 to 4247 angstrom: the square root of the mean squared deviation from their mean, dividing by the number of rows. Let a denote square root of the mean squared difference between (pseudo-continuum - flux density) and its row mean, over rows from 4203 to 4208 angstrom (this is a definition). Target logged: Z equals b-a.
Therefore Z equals 0.25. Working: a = 0.26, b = 0.51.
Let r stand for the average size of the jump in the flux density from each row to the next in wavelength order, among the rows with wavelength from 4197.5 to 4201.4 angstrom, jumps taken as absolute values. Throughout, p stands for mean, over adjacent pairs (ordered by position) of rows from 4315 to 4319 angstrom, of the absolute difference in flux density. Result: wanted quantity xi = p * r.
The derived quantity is 0.28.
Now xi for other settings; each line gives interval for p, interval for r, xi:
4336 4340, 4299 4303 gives 0.45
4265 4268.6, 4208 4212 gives 0.47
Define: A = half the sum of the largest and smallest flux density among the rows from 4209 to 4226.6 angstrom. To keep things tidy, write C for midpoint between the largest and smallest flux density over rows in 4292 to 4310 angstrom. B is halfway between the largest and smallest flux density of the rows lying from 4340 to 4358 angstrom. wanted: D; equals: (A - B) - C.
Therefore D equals -5.9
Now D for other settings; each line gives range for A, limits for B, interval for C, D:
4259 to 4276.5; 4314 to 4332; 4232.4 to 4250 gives -4.5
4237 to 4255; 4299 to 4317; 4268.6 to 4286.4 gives -3.5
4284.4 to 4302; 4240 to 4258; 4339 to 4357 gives -4.6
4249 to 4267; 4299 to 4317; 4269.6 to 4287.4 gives -3.6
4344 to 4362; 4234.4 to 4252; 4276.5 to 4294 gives -2.2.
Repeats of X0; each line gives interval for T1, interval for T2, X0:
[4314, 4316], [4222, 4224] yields 2.9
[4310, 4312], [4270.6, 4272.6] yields 2.8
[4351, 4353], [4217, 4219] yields 3.9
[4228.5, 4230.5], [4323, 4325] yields 2.8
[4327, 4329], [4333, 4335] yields 5.5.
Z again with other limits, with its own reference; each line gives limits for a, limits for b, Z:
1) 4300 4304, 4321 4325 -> 0.12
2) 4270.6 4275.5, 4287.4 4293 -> 0.20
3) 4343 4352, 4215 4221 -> 0.00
